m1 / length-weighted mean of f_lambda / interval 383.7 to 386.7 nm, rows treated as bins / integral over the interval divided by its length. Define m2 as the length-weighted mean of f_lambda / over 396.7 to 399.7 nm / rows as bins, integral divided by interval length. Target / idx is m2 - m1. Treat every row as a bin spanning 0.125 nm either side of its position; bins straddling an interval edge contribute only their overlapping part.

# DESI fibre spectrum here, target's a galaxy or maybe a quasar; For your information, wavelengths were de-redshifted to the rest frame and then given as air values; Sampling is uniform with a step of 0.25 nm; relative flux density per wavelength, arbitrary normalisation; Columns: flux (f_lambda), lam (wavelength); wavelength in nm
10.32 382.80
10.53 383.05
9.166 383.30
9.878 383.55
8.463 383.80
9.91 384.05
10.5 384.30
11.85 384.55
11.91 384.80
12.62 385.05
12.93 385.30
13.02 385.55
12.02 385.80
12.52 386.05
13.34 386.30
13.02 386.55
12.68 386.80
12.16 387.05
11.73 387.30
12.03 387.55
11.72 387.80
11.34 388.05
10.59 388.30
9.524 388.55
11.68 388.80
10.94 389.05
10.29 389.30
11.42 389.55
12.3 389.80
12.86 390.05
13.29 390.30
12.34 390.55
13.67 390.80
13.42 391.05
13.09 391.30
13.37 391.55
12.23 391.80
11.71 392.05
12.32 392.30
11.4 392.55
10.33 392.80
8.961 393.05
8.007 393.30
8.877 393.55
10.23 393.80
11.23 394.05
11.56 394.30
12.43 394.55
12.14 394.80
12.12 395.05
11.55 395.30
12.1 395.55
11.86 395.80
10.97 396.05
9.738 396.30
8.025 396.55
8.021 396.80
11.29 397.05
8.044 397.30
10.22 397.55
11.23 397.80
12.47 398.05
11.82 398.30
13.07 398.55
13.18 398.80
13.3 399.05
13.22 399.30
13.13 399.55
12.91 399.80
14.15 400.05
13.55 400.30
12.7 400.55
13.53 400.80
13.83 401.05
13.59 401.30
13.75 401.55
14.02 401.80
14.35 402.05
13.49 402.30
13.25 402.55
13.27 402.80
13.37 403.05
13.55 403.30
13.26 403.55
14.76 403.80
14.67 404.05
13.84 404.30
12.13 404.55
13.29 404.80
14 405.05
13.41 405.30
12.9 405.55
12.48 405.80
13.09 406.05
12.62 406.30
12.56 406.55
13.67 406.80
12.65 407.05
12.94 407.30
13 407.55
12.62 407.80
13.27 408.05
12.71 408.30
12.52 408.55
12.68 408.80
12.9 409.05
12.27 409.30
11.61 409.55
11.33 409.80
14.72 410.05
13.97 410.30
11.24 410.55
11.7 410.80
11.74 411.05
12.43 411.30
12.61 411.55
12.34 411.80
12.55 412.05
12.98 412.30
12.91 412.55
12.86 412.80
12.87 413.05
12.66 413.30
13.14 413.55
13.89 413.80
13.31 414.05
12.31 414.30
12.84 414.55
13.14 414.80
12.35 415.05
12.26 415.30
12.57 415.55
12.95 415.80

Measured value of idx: -0.3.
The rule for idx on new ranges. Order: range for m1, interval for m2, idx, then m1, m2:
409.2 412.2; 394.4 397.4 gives -1.7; 12.4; 10.7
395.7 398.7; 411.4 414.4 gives 2.3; 10.6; 12.9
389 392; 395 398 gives -2.0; 12.5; 10.4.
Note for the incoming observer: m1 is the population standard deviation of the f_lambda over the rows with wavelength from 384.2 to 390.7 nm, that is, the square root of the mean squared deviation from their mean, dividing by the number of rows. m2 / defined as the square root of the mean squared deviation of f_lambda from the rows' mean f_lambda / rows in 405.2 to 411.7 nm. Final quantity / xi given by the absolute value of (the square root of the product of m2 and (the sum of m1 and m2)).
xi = 1.2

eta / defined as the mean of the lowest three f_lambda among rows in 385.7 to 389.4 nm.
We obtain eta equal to 10.1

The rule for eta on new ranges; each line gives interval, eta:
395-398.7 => 8.0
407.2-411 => 11.4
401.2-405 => 12.9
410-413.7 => 11.6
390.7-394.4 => 8.6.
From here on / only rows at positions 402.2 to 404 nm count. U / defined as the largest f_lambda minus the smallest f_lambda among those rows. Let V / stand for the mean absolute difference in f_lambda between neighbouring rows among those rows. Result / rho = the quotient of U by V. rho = 3.9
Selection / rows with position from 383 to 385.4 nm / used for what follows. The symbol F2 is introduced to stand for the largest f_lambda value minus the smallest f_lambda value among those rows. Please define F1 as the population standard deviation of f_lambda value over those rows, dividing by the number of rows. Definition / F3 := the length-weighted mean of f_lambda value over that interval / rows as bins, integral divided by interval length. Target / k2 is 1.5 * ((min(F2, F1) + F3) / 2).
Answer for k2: 9.1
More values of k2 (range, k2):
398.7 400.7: 10.3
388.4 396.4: 9.7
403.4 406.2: 10.7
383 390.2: 9.6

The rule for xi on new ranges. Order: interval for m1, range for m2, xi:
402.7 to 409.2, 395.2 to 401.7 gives 2.1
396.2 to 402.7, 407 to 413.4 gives 1.4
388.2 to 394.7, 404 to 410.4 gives 1.4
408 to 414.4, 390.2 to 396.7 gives 1.9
